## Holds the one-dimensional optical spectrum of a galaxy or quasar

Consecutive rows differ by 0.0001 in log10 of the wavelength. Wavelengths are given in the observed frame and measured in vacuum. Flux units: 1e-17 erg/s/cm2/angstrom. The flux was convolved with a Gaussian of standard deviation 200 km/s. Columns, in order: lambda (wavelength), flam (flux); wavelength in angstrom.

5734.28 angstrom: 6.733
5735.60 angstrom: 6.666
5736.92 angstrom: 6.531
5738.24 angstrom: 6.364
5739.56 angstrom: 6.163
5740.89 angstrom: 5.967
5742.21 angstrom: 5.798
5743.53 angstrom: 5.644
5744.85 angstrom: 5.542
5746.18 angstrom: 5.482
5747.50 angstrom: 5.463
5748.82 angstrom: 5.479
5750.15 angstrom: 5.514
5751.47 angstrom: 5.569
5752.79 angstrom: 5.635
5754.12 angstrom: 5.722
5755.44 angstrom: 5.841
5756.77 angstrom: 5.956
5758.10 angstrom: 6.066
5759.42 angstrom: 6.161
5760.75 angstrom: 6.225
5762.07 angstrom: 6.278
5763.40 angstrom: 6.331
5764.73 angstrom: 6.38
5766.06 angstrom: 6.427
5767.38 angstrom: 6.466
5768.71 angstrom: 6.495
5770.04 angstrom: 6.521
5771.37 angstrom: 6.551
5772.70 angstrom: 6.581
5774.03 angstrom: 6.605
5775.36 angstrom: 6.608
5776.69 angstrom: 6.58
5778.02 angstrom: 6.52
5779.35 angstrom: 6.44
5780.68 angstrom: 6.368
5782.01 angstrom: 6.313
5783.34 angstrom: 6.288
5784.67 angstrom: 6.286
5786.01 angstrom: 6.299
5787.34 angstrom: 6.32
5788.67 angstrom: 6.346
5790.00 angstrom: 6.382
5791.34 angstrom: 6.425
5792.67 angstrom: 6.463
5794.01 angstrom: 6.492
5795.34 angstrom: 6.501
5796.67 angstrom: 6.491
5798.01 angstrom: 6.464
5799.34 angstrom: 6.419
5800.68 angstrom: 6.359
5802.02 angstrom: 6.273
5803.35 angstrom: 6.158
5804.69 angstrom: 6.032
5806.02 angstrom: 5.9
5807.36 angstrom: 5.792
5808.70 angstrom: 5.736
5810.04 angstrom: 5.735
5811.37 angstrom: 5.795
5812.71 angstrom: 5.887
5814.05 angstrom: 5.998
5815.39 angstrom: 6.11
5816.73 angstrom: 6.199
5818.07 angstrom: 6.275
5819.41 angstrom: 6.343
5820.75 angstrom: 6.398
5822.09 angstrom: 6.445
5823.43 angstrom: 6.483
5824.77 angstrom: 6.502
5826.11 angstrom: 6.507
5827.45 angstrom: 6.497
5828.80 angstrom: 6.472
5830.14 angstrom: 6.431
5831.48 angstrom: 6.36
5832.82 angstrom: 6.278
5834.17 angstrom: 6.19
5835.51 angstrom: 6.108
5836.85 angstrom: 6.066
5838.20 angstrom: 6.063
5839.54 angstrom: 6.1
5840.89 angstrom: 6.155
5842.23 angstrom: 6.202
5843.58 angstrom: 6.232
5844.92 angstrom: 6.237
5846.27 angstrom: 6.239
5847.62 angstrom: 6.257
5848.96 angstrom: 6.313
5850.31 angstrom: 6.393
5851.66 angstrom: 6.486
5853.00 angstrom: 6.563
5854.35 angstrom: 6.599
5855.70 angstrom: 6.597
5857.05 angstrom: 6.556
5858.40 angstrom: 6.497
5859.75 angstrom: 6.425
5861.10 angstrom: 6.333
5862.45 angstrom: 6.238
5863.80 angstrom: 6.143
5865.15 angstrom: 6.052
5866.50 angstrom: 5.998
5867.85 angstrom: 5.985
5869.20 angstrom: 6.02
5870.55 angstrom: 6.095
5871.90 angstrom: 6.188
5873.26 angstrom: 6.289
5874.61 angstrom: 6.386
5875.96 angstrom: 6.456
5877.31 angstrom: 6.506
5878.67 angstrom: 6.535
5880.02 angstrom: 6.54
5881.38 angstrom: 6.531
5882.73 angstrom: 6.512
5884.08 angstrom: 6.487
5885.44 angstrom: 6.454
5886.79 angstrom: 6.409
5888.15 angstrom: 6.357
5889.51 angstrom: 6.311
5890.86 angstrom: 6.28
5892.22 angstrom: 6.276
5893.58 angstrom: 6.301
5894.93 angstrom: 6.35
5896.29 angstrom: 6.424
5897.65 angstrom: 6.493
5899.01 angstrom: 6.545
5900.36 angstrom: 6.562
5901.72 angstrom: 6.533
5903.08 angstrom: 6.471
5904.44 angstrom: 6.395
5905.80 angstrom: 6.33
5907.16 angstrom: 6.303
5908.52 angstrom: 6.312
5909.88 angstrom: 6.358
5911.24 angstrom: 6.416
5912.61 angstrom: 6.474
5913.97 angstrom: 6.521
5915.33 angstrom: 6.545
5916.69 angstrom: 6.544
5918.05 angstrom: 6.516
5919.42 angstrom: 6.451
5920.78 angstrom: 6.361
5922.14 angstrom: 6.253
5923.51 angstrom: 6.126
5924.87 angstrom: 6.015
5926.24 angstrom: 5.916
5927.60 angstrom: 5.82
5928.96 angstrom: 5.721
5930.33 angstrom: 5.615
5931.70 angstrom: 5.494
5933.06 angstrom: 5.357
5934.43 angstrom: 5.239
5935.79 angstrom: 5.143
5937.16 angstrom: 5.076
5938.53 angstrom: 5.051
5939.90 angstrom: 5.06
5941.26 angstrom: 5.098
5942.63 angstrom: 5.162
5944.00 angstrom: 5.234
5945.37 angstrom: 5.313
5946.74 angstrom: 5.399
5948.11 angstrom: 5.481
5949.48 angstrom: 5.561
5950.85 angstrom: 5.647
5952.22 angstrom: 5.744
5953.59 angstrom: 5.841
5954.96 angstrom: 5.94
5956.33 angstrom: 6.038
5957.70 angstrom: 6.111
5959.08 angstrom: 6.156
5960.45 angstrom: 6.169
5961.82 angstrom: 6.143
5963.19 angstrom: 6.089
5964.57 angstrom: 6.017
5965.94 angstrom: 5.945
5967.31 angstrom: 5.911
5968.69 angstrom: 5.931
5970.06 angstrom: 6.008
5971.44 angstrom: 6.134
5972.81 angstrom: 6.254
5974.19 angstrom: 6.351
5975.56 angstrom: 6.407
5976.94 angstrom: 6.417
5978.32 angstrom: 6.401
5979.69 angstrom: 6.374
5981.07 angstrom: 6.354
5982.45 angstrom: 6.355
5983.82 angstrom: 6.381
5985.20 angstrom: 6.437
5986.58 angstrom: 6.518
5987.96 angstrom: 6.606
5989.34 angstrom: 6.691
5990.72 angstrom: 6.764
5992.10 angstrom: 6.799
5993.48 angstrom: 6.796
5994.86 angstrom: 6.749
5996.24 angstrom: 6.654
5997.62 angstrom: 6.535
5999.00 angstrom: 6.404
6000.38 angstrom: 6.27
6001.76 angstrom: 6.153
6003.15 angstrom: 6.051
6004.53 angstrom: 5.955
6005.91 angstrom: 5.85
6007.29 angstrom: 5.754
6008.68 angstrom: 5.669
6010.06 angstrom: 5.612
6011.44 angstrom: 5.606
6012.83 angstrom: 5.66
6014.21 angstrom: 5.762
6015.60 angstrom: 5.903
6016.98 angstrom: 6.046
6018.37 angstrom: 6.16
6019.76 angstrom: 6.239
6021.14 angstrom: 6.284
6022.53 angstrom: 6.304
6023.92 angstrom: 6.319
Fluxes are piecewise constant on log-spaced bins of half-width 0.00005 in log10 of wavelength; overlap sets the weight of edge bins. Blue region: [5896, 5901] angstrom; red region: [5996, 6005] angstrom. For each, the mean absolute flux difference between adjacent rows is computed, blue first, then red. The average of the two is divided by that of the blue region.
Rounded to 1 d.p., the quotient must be 1.8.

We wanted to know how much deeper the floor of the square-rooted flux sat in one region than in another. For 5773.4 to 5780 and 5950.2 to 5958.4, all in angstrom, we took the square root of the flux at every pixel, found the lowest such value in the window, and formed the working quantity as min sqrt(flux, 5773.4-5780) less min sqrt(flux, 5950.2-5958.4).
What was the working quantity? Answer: 0.16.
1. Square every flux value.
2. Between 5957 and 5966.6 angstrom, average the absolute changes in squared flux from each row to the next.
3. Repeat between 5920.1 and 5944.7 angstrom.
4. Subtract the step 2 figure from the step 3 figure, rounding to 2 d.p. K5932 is 0.42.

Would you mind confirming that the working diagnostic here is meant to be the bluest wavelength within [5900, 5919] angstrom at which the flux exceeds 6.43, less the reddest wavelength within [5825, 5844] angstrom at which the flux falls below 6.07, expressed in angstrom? 62.2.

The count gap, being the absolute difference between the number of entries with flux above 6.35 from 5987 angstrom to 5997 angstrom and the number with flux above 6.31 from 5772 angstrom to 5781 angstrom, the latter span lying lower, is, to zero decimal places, 0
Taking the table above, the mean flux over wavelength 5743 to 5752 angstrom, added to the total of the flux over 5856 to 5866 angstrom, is 49.8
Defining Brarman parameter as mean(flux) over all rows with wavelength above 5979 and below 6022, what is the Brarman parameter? 6.24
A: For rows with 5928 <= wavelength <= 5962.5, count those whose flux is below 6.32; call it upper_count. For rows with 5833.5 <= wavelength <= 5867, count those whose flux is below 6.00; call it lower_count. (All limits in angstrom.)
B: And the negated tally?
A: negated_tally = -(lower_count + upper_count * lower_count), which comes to -26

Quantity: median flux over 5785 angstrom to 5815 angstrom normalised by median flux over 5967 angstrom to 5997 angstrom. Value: 0.99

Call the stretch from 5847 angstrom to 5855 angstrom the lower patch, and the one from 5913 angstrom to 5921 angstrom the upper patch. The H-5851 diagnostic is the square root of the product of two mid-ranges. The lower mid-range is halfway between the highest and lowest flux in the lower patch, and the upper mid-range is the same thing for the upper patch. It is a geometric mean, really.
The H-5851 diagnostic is 6.44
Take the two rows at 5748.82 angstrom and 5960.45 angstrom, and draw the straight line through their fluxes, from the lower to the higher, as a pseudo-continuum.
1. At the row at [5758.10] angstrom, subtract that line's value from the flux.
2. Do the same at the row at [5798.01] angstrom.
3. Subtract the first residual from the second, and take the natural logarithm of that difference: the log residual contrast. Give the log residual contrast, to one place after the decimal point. -1.3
